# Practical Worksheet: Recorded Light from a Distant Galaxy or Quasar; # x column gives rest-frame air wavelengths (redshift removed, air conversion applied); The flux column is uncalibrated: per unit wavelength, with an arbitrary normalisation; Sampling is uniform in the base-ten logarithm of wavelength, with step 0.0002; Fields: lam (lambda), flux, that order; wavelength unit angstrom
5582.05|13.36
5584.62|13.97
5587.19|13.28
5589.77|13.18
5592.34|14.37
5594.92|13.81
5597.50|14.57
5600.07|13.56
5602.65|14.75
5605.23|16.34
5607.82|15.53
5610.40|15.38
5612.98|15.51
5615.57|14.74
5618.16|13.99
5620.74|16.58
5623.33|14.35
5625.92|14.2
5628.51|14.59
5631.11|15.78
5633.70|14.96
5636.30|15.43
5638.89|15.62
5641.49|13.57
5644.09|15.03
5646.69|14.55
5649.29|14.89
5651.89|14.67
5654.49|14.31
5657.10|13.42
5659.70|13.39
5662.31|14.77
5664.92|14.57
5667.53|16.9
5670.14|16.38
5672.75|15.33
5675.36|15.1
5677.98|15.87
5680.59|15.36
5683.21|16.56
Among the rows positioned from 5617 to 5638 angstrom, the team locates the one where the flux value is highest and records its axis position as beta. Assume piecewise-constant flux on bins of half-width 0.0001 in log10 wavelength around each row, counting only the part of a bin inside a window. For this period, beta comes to 5620.74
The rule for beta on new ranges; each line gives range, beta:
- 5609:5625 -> 5620.74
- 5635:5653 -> 5638.89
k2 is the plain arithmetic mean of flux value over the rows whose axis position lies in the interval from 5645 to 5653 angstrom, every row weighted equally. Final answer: 14.70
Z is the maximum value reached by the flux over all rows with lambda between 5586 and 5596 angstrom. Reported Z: 14.37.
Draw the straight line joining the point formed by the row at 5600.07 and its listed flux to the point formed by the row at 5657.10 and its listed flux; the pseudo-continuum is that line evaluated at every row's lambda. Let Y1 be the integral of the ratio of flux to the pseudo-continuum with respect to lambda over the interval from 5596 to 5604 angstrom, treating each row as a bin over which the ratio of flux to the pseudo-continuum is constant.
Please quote 8.44 angstrom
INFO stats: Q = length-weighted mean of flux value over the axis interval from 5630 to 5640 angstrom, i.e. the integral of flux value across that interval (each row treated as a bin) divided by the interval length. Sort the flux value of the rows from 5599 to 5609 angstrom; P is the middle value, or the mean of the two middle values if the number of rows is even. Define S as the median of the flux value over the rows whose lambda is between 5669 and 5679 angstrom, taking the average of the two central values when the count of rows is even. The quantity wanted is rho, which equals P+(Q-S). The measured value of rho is 15.0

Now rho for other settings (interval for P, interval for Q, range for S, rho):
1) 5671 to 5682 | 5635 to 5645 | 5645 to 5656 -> 15.6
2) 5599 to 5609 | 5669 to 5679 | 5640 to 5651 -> 16.1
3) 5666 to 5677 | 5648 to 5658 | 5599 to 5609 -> 15.1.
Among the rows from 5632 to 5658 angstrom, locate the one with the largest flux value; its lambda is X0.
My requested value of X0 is 5638.89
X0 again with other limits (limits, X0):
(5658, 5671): 5667.53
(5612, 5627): 5620.74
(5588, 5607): 5605.23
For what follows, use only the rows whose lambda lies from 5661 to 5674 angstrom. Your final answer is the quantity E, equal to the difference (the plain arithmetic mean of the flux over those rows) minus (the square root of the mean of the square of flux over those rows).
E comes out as -0.026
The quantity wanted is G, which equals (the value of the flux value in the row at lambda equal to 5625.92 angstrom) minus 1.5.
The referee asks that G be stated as 12.7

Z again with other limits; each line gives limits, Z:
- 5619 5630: 16.58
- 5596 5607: 16.34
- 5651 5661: 14.67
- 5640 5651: 15.03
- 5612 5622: 16.58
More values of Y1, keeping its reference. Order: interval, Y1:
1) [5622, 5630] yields 8.54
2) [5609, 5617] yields 8.98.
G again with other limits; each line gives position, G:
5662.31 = 13.3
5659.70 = 11.9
